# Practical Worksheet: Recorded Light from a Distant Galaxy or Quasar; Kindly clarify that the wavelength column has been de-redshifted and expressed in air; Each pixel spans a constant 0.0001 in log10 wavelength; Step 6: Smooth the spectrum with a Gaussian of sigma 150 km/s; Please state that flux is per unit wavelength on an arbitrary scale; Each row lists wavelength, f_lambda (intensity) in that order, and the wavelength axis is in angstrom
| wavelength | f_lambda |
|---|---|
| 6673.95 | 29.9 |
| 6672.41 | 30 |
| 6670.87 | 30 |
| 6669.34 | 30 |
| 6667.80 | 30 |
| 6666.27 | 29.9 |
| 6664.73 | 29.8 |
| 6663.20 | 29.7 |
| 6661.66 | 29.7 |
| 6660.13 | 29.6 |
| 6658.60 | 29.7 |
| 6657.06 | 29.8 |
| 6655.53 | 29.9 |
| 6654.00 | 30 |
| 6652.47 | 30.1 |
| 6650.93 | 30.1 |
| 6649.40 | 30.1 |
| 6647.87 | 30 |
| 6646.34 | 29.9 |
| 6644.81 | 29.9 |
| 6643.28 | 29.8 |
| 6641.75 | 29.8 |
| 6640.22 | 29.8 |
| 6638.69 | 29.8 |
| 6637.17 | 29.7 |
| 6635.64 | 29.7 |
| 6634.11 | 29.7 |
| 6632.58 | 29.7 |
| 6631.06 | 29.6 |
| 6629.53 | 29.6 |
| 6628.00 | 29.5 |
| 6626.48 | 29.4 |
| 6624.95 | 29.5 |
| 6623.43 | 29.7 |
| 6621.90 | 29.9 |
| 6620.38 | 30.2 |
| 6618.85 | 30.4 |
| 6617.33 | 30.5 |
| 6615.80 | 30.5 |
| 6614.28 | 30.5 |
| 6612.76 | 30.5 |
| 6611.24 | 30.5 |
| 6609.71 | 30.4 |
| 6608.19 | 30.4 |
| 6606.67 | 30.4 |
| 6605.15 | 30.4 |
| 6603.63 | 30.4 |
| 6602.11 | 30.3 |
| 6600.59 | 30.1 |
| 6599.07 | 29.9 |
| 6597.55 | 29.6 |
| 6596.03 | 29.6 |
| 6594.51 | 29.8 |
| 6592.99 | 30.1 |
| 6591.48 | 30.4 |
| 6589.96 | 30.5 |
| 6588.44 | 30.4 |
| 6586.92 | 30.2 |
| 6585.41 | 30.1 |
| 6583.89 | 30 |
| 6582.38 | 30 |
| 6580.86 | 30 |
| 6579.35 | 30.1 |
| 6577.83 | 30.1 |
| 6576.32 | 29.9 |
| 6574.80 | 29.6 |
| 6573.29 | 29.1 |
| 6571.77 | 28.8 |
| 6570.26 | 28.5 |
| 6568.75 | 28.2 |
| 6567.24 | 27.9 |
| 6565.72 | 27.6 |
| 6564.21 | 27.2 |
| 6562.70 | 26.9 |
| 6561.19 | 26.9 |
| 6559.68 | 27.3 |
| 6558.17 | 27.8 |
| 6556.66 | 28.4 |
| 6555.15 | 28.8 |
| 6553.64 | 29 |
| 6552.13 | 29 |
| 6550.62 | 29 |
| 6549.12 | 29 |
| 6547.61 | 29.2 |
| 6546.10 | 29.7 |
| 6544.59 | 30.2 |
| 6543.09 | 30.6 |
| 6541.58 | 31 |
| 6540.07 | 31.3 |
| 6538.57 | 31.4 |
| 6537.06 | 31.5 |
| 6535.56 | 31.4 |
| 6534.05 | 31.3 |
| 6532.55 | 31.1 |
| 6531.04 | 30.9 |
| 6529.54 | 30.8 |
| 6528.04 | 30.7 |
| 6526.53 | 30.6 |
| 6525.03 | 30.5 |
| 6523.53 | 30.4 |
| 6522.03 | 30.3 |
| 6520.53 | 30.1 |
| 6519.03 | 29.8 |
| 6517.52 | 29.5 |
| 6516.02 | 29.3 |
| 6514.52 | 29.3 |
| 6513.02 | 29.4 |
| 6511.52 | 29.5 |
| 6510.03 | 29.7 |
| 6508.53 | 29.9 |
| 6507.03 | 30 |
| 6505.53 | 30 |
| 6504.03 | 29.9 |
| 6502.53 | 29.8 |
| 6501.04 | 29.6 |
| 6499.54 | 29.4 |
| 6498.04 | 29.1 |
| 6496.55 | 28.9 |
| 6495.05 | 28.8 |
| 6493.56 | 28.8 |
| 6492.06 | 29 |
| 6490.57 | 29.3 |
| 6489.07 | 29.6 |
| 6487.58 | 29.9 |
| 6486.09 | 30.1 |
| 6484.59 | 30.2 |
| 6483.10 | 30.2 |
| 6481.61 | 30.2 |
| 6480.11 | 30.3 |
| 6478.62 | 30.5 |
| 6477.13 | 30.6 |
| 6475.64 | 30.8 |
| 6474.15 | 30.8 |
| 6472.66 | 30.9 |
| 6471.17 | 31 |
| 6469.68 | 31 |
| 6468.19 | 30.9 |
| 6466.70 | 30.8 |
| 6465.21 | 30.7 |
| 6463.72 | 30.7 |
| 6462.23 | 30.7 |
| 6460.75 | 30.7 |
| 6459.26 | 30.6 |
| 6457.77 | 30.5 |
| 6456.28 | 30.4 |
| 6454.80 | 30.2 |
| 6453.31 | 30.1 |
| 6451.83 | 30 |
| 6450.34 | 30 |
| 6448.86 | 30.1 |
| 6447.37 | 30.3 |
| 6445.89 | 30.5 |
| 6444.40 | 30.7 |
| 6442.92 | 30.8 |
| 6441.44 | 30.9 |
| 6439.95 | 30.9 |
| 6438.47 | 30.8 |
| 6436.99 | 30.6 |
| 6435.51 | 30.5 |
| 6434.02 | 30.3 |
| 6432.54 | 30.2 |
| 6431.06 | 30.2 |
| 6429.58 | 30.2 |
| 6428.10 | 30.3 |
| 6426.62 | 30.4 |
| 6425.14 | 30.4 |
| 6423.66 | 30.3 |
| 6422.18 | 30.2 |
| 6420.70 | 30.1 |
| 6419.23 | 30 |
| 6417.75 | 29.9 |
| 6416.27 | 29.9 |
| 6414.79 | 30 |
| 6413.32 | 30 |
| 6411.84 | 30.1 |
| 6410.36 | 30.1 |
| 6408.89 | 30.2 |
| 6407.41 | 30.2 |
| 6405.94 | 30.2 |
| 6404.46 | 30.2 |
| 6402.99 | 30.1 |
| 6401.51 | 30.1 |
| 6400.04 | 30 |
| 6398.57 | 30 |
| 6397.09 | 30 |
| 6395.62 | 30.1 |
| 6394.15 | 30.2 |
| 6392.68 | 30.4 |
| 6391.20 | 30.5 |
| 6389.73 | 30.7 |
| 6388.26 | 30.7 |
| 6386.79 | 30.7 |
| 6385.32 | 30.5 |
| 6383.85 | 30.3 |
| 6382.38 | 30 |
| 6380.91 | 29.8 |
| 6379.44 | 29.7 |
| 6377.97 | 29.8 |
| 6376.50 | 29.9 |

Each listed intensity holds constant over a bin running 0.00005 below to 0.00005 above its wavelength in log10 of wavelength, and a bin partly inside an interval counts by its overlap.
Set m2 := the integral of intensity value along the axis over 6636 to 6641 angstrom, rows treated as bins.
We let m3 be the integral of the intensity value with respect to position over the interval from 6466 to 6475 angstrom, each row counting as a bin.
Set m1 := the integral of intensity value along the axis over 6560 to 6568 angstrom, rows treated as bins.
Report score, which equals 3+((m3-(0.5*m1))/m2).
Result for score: 4.13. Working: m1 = 218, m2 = 149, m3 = 278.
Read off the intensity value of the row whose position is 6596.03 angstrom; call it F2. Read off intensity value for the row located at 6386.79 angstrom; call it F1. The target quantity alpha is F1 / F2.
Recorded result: 1.04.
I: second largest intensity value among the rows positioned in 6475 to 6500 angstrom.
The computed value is 30.6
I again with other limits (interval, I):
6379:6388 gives 30.5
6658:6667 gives 29.8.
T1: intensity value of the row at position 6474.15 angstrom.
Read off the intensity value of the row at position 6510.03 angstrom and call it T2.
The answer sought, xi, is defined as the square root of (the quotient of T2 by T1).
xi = 0.982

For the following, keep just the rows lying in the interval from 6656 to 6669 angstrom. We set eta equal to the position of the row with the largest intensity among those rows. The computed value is 6667.80 angstrom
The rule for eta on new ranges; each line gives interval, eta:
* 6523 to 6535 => 6534.05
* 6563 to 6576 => 6574.80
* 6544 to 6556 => 6544.59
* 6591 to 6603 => 6591.48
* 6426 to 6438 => 6436.99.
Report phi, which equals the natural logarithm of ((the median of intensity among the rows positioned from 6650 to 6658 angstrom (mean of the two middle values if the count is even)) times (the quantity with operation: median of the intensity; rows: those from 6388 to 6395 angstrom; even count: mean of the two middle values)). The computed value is 6.82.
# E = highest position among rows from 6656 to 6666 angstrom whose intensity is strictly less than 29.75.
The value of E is 6663.20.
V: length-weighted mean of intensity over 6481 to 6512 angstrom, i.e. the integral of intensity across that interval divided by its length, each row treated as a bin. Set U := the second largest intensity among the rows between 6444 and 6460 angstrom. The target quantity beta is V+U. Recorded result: 60.2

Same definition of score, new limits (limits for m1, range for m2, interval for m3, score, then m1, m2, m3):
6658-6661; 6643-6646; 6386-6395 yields 5.57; 89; 90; 275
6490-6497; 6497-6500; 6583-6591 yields 4.60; 203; 88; 242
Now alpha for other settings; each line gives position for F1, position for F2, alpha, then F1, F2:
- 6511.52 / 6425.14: 0.97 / 29.5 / 30.4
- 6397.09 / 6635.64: 1.01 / 30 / 29.7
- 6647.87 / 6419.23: 1.00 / 30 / 30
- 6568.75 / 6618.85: 0.93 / 28.2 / 30.4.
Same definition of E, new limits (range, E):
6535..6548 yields 6547.61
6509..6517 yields 6516.02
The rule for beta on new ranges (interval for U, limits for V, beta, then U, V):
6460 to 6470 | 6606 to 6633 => 61.0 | 30.9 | 30.1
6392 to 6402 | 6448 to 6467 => 60.6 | 30.2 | 30.4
